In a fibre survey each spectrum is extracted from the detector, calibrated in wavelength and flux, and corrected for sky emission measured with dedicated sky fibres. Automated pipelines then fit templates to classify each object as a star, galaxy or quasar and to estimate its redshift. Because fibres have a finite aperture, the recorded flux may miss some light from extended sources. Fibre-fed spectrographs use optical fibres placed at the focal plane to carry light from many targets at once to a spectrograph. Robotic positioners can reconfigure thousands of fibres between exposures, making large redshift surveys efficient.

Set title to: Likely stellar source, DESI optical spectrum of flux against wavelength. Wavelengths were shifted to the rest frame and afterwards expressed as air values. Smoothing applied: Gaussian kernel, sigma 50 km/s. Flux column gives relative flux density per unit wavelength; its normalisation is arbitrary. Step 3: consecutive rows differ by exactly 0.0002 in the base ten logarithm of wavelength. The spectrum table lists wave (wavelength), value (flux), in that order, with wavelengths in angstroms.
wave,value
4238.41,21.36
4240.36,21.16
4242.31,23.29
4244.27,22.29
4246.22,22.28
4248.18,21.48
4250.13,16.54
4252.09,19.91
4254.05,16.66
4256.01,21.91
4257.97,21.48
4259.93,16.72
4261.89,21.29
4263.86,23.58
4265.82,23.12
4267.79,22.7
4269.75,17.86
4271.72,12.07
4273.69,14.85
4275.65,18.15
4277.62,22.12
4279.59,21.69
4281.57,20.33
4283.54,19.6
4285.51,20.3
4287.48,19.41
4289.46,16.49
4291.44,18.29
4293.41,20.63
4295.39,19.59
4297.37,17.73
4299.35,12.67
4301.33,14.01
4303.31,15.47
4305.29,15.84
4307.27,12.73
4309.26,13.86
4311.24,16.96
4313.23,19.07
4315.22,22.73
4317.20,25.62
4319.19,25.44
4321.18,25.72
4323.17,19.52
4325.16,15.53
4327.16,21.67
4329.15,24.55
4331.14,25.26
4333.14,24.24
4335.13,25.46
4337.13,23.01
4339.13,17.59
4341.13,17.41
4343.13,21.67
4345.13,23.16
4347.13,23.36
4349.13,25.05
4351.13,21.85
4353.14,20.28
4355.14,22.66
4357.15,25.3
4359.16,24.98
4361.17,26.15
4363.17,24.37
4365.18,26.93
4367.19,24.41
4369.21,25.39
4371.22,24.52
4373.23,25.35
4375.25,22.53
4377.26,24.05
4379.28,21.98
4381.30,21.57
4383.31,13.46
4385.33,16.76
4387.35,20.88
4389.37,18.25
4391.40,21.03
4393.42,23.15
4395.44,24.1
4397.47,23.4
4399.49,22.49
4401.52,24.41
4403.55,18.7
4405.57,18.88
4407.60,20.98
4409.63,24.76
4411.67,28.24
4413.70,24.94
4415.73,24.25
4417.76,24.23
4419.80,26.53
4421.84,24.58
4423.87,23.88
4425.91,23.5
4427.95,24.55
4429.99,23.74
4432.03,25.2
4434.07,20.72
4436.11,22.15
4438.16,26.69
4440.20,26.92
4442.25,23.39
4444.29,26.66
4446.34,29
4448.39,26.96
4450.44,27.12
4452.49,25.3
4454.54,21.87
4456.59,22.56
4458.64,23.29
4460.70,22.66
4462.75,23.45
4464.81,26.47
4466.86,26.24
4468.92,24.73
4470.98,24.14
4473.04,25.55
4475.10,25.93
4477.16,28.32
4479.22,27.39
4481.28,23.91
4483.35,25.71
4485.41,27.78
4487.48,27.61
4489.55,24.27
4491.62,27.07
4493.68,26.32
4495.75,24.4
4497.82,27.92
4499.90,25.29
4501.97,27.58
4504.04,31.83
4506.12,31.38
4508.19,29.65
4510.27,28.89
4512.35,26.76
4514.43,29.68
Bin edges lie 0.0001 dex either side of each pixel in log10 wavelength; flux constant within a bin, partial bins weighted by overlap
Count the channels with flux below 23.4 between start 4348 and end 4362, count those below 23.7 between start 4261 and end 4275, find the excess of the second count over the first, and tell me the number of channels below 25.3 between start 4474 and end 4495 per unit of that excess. 0.50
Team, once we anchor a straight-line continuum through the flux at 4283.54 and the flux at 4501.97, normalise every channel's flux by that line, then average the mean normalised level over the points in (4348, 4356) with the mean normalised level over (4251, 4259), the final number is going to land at 1.05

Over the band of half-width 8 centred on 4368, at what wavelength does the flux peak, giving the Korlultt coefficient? 4365.18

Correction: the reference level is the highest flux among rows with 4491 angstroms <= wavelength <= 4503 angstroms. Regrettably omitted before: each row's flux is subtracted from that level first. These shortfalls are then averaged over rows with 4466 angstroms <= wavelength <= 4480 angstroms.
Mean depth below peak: 1.9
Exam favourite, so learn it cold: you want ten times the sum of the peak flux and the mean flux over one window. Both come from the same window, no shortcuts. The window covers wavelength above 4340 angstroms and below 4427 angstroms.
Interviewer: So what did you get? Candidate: 511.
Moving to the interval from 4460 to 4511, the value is 584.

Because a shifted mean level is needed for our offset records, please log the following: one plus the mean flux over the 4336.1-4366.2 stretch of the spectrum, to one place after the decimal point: 23.9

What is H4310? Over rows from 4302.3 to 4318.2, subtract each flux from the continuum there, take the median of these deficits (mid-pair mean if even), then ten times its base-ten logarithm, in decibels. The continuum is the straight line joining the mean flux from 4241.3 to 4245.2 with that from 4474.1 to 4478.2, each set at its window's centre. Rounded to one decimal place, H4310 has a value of 8.8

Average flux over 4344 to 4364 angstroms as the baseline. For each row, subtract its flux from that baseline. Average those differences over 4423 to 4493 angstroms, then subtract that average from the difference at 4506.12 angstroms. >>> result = -6.2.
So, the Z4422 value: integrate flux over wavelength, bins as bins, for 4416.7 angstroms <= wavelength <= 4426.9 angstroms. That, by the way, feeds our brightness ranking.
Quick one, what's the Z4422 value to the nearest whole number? 250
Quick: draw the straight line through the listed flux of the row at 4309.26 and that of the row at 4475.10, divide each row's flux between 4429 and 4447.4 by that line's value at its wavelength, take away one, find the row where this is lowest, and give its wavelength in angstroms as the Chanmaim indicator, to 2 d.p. 4434.07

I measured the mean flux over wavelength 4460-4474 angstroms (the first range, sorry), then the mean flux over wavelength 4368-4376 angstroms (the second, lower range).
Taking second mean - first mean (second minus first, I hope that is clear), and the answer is 0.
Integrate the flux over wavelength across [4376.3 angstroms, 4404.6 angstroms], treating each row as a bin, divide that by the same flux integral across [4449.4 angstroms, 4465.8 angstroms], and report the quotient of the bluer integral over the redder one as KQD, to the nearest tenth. 1.5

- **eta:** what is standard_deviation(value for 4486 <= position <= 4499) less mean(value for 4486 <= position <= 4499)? -25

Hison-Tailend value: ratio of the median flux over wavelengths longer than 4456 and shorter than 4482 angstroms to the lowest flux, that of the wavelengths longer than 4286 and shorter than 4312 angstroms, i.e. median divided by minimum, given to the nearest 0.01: 1.95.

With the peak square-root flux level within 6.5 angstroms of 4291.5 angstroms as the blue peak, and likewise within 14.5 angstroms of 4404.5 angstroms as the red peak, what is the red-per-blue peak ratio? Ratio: 1.170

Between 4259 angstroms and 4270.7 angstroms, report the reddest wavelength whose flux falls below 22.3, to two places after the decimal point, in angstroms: 4269.75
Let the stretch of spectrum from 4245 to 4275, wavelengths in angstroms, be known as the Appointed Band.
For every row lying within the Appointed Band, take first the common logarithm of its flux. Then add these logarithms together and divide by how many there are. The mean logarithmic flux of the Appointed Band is 1.28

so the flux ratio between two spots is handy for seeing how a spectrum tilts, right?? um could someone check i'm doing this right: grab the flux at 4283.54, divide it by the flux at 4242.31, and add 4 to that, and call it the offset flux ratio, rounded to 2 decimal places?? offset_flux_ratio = 4.84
